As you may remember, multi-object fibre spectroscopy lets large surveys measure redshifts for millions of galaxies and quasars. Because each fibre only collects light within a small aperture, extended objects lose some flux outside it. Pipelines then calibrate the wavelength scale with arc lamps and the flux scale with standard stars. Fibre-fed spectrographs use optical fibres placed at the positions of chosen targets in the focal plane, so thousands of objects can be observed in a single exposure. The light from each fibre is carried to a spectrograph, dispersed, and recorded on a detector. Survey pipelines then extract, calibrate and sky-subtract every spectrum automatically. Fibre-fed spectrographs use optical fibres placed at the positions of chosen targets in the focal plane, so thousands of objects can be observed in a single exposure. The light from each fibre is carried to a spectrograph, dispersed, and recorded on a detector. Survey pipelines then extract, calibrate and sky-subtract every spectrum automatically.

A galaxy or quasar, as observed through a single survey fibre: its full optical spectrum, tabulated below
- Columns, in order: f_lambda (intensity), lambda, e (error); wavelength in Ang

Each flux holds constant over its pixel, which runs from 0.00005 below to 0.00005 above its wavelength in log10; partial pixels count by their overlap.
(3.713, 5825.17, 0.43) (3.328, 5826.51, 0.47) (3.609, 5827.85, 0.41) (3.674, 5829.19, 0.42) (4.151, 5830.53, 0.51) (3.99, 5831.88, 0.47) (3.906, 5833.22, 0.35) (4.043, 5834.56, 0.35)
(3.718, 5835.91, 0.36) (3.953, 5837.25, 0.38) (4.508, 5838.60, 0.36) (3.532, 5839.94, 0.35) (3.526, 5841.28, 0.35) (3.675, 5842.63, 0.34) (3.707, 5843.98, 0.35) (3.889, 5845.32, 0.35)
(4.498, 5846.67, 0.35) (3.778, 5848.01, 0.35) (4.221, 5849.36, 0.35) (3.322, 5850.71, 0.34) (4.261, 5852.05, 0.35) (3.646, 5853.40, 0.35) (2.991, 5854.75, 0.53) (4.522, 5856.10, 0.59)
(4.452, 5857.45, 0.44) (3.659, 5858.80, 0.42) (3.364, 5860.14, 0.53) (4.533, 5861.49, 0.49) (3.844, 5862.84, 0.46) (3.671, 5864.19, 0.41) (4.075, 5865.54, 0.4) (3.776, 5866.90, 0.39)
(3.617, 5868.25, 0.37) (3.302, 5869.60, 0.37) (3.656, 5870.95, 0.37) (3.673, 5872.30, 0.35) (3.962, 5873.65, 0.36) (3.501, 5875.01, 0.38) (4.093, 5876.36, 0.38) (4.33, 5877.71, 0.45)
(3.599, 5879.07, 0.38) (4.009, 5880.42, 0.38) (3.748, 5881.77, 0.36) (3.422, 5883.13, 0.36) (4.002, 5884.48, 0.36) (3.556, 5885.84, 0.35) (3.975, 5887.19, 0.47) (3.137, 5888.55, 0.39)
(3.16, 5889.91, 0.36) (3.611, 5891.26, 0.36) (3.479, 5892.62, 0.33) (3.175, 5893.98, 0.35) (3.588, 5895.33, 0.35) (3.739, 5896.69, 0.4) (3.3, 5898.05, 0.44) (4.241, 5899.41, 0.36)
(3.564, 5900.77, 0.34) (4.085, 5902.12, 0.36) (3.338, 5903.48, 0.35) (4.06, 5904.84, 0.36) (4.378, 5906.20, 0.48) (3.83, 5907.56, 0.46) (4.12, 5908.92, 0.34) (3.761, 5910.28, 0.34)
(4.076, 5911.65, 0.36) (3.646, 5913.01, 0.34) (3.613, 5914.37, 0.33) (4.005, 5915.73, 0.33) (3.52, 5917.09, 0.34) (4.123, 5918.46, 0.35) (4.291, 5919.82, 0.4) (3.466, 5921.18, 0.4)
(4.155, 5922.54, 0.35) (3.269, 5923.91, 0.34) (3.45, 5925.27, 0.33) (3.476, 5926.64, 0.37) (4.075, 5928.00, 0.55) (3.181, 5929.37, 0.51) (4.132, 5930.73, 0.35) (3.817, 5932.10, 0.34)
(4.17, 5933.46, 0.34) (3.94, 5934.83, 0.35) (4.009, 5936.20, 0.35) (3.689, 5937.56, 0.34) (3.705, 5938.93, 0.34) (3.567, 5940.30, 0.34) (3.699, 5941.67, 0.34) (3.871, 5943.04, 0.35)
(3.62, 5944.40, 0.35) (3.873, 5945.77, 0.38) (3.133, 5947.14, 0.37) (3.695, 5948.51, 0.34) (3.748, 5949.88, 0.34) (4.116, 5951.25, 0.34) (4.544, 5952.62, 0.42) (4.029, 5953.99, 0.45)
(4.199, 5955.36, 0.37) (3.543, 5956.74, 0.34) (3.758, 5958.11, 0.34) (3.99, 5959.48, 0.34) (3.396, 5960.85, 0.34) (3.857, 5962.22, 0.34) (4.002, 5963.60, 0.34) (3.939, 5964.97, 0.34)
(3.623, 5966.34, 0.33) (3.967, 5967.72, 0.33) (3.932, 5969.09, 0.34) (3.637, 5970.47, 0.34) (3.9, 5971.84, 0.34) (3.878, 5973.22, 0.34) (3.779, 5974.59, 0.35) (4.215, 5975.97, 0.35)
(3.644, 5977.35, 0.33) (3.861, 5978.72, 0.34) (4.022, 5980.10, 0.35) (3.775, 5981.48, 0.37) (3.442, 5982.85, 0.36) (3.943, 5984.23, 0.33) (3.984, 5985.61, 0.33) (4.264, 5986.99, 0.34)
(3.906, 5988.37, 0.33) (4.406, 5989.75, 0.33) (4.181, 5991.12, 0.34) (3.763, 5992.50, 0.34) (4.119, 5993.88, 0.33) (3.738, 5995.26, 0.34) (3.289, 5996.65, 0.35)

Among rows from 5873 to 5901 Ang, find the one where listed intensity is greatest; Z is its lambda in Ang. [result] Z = 5877.71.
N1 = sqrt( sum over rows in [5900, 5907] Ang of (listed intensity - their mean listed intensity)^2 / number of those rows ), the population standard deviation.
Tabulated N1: 0.378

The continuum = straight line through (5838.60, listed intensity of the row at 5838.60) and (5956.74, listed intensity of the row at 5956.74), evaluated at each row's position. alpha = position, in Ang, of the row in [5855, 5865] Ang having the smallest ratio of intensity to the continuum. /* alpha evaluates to 5860.14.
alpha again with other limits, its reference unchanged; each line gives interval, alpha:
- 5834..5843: 5839.94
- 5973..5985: 5982.85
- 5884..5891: 5888.55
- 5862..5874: 5869.60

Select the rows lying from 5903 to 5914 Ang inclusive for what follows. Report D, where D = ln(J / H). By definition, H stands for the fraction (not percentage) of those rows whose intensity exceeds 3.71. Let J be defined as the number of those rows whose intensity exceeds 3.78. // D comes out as 1.90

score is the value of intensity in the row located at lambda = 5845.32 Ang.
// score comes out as 3.889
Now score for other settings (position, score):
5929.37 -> 3.181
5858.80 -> 3.659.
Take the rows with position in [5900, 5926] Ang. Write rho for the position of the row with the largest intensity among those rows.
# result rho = 5906.20 Ang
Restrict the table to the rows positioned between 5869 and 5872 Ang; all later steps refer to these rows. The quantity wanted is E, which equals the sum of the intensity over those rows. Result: 7.0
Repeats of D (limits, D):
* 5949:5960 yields 1.74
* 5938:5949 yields 2.08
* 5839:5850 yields 1.79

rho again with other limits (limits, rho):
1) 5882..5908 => 5906.20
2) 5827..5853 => 5838.60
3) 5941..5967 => 5952.62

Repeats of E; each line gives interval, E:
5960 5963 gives 7.3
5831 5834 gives 7.9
